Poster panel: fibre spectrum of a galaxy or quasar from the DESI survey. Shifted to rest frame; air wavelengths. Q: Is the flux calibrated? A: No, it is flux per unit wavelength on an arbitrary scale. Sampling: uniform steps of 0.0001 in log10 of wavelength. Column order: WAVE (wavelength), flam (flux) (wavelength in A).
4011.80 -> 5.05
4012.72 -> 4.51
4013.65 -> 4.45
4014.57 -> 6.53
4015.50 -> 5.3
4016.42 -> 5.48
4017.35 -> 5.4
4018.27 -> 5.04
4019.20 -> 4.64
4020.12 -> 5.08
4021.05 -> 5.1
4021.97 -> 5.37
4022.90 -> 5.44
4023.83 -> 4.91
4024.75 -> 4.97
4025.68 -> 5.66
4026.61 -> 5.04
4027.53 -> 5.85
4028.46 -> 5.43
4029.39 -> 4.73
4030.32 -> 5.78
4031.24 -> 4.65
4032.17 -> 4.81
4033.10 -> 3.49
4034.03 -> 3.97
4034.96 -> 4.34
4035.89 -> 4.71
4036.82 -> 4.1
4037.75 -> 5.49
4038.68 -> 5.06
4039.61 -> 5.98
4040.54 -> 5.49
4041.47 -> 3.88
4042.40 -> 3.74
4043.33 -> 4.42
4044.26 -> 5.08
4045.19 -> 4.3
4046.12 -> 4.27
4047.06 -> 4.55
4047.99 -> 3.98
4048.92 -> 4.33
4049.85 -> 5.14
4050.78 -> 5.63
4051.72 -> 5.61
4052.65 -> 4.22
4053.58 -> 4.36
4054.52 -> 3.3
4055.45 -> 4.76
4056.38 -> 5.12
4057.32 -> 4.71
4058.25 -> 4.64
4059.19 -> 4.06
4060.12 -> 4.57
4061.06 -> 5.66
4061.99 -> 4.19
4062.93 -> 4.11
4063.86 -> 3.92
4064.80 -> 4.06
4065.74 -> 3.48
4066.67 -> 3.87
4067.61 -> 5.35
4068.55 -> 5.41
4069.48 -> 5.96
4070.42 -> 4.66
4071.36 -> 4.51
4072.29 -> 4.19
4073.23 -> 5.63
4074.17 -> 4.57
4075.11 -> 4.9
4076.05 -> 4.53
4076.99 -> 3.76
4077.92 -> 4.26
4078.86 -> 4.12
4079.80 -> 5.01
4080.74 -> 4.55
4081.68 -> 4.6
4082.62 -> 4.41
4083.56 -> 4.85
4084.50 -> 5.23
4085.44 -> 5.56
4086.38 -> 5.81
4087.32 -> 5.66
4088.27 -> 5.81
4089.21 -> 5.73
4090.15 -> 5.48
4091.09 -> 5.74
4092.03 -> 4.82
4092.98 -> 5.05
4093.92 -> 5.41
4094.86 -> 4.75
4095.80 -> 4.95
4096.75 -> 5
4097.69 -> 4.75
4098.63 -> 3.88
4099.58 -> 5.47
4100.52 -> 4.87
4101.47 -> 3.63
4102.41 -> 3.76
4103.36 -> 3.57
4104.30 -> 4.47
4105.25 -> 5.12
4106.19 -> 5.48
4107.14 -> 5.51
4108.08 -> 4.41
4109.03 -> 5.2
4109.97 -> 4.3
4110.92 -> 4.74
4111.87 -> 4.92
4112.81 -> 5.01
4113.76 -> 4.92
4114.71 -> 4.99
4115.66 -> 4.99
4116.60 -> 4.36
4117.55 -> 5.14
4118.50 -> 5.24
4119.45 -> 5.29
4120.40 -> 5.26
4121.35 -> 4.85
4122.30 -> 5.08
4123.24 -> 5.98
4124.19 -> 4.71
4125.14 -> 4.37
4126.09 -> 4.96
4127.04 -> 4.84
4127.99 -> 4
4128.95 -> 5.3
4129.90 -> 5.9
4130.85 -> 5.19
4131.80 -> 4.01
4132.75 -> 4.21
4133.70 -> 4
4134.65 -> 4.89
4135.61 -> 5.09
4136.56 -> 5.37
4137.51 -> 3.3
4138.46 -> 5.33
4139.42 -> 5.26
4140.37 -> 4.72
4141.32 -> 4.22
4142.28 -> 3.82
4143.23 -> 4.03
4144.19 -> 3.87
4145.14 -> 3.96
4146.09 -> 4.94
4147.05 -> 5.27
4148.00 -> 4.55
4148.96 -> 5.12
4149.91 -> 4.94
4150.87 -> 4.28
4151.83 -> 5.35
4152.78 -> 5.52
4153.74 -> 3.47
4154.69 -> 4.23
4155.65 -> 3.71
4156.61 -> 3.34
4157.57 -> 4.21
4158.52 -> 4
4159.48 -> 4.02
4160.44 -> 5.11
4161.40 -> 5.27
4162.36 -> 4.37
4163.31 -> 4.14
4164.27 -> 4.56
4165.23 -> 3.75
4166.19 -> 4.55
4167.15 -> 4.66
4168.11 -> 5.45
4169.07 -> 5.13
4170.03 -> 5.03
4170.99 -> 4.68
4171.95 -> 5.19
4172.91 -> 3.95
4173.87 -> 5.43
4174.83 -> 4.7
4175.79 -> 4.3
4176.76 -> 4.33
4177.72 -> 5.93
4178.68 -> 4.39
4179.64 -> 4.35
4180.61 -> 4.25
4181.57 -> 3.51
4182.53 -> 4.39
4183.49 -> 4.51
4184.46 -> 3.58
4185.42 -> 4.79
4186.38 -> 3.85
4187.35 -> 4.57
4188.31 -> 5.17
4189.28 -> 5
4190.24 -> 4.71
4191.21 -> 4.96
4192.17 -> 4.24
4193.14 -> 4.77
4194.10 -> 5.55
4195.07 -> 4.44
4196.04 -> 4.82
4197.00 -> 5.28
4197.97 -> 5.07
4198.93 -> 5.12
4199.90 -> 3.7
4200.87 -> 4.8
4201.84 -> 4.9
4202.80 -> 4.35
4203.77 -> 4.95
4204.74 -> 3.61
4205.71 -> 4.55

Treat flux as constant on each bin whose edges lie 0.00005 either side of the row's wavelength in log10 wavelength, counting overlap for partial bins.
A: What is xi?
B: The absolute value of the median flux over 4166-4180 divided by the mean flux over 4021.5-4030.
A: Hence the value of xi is 0.89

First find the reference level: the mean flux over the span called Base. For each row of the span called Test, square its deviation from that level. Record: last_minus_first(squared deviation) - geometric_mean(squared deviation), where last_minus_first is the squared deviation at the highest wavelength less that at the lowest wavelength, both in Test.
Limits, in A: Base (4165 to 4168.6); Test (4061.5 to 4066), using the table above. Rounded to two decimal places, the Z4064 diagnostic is 0.72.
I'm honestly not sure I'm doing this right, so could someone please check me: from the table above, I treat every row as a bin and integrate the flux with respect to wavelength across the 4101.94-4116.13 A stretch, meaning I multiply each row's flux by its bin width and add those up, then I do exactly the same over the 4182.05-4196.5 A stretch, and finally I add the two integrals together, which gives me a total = 134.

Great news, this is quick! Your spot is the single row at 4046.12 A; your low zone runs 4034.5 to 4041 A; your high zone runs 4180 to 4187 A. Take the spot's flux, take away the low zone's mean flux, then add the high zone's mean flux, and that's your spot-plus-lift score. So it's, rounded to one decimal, 3.4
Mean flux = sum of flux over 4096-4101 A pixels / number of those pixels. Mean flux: 4.79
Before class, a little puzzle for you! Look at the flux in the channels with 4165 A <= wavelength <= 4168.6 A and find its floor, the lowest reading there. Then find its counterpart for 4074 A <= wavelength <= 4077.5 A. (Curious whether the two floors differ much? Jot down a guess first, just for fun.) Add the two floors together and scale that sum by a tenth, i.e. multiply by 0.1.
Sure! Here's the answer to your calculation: 0.75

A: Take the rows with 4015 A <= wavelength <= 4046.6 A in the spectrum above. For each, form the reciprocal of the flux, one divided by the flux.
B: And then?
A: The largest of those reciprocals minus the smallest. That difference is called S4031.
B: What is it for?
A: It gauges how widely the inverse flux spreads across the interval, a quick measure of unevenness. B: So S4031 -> 0.119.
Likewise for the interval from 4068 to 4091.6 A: 0.098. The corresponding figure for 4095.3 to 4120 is 0.099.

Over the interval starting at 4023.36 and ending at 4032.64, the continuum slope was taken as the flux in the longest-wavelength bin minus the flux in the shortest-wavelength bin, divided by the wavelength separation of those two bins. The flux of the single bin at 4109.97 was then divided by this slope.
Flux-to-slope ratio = -359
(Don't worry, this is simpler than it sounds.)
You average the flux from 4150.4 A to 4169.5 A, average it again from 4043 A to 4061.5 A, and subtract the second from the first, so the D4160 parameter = -0.2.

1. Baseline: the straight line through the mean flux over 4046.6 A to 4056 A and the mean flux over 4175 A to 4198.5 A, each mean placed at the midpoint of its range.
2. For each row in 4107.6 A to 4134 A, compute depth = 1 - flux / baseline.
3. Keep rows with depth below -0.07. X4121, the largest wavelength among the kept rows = 4130.85 A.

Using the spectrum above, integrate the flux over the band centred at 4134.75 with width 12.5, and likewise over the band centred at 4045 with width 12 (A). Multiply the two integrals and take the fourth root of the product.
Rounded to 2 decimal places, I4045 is 7.62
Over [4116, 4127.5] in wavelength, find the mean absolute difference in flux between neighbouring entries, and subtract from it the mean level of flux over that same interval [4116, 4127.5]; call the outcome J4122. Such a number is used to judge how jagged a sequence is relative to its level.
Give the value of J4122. -4.57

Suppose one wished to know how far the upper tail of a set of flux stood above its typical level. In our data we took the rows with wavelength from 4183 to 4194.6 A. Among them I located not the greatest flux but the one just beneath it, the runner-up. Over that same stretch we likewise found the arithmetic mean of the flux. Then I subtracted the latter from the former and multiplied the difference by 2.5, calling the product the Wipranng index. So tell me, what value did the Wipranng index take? 1.3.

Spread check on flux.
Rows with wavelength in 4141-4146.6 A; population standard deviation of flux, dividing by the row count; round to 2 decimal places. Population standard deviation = 0.38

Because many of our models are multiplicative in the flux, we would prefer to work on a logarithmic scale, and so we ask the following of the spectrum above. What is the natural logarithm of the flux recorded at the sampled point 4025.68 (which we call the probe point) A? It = 1.7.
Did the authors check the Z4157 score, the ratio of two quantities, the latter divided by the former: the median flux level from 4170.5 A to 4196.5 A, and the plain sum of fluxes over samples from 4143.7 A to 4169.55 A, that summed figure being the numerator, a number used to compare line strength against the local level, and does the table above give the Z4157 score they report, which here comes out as 26.6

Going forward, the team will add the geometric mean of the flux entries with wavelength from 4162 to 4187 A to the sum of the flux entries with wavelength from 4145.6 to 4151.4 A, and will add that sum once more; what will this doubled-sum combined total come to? 63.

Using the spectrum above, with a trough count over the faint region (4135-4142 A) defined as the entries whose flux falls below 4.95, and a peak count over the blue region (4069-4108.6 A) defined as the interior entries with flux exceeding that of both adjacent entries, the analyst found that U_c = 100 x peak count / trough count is 433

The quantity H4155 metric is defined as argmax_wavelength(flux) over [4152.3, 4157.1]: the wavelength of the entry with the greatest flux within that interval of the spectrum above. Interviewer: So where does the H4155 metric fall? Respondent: 4152.78 A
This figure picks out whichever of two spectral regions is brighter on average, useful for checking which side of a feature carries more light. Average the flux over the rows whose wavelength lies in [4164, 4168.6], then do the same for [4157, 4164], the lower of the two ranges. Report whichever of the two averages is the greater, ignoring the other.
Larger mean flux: 4.59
